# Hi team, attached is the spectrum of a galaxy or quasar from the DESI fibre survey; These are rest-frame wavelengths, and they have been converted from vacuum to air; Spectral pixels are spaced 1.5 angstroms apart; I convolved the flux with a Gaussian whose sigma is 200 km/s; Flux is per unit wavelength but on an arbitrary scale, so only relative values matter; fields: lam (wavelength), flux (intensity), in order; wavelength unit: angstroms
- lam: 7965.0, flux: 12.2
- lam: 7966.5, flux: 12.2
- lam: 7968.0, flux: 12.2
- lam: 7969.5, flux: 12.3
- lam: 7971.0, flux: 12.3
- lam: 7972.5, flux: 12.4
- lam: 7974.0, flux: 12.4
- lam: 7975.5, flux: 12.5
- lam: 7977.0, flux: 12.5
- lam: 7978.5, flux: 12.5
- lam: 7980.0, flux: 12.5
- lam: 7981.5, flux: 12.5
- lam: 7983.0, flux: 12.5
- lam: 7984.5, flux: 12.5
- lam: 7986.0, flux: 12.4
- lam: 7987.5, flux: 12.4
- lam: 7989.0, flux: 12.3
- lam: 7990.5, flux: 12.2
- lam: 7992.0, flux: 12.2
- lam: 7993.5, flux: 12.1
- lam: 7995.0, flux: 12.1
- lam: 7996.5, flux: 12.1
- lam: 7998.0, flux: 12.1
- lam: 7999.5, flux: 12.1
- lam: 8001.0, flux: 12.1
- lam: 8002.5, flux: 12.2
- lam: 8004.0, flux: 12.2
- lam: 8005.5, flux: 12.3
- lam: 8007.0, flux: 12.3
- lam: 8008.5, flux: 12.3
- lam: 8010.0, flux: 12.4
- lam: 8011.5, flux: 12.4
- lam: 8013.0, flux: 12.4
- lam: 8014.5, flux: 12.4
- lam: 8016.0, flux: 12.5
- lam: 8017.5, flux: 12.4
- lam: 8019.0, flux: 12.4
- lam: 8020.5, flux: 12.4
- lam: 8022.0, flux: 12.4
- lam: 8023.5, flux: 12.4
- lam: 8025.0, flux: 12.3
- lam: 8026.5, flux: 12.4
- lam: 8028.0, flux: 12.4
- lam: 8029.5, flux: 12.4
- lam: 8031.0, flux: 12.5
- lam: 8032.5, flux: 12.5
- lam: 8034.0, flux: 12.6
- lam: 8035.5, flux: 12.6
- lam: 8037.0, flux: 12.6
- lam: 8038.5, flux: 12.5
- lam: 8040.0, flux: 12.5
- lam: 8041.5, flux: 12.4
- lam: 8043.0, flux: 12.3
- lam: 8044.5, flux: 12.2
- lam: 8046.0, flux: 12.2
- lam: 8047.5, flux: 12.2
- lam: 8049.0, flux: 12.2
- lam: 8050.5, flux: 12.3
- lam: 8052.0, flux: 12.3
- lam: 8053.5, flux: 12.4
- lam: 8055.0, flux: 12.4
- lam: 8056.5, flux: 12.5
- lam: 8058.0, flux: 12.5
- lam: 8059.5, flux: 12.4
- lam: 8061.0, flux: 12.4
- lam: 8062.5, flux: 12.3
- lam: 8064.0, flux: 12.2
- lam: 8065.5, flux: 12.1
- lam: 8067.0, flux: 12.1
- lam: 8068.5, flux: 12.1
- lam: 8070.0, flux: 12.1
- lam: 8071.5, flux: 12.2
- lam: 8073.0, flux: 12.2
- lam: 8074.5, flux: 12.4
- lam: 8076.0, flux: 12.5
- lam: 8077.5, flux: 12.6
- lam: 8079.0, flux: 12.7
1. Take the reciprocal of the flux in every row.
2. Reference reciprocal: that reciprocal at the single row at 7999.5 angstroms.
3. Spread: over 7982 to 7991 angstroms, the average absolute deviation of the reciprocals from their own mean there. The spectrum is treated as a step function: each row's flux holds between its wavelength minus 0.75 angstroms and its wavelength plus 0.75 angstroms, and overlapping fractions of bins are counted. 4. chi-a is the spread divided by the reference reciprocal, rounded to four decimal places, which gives 0.0071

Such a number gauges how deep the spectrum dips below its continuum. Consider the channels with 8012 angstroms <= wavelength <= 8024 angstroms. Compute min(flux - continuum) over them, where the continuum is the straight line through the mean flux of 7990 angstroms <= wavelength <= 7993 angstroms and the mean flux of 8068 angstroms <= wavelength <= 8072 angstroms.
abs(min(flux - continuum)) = 0.22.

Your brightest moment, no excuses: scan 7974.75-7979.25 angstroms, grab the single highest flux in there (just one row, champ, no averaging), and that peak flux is 12.5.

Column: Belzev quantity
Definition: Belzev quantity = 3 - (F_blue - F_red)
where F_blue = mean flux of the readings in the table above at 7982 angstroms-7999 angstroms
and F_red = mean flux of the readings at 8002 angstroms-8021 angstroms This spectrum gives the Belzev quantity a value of 3.09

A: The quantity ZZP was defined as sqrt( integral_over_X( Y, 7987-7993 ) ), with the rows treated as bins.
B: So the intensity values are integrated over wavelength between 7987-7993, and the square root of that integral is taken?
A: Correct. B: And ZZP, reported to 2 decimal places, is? 8.58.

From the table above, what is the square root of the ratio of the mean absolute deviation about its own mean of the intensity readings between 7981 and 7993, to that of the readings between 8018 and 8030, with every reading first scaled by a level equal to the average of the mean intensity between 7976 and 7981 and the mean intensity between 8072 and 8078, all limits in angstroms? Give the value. 2.2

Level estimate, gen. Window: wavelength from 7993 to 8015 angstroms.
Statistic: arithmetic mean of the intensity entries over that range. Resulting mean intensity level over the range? 12.2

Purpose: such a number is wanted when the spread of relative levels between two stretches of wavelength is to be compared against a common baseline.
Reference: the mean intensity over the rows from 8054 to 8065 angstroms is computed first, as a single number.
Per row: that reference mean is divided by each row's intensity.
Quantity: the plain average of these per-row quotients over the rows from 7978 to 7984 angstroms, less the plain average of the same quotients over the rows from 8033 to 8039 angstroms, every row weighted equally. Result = 0.006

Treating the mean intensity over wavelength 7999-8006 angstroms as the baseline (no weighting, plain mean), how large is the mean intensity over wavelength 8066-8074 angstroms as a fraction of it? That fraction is 1.00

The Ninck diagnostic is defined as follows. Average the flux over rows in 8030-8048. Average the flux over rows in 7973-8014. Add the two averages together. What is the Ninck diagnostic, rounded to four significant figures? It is 24.74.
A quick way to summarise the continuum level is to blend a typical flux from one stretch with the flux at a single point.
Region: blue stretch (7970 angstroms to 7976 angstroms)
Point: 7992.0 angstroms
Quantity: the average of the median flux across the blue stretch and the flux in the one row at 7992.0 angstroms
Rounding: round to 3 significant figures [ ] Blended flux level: 12.3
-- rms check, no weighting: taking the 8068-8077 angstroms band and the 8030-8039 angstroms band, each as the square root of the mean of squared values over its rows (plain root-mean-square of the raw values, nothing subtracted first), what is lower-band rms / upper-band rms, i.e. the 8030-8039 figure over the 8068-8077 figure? 1.02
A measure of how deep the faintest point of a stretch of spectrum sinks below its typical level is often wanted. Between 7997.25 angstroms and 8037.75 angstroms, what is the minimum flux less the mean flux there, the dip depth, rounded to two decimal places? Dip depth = -0.27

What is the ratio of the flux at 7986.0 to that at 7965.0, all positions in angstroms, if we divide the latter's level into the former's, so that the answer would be 1.02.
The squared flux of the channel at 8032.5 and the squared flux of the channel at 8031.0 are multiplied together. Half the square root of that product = 78.1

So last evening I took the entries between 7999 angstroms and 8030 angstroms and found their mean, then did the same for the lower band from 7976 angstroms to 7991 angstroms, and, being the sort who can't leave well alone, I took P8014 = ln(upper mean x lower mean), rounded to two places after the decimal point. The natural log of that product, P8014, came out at 5.03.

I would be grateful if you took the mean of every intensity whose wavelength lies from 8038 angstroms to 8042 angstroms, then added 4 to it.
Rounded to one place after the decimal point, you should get 16.5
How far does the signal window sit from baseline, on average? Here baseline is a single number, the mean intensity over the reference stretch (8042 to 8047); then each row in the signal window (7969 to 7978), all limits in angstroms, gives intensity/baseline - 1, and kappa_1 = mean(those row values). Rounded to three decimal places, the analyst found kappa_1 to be 0.014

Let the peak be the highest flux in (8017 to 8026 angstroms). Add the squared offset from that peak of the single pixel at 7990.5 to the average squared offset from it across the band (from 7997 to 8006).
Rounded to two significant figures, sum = 0.10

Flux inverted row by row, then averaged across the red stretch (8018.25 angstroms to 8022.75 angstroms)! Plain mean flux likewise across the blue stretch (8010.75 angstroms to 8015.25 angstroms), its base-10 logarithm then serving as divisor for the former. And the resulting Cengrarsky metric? 0.0738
